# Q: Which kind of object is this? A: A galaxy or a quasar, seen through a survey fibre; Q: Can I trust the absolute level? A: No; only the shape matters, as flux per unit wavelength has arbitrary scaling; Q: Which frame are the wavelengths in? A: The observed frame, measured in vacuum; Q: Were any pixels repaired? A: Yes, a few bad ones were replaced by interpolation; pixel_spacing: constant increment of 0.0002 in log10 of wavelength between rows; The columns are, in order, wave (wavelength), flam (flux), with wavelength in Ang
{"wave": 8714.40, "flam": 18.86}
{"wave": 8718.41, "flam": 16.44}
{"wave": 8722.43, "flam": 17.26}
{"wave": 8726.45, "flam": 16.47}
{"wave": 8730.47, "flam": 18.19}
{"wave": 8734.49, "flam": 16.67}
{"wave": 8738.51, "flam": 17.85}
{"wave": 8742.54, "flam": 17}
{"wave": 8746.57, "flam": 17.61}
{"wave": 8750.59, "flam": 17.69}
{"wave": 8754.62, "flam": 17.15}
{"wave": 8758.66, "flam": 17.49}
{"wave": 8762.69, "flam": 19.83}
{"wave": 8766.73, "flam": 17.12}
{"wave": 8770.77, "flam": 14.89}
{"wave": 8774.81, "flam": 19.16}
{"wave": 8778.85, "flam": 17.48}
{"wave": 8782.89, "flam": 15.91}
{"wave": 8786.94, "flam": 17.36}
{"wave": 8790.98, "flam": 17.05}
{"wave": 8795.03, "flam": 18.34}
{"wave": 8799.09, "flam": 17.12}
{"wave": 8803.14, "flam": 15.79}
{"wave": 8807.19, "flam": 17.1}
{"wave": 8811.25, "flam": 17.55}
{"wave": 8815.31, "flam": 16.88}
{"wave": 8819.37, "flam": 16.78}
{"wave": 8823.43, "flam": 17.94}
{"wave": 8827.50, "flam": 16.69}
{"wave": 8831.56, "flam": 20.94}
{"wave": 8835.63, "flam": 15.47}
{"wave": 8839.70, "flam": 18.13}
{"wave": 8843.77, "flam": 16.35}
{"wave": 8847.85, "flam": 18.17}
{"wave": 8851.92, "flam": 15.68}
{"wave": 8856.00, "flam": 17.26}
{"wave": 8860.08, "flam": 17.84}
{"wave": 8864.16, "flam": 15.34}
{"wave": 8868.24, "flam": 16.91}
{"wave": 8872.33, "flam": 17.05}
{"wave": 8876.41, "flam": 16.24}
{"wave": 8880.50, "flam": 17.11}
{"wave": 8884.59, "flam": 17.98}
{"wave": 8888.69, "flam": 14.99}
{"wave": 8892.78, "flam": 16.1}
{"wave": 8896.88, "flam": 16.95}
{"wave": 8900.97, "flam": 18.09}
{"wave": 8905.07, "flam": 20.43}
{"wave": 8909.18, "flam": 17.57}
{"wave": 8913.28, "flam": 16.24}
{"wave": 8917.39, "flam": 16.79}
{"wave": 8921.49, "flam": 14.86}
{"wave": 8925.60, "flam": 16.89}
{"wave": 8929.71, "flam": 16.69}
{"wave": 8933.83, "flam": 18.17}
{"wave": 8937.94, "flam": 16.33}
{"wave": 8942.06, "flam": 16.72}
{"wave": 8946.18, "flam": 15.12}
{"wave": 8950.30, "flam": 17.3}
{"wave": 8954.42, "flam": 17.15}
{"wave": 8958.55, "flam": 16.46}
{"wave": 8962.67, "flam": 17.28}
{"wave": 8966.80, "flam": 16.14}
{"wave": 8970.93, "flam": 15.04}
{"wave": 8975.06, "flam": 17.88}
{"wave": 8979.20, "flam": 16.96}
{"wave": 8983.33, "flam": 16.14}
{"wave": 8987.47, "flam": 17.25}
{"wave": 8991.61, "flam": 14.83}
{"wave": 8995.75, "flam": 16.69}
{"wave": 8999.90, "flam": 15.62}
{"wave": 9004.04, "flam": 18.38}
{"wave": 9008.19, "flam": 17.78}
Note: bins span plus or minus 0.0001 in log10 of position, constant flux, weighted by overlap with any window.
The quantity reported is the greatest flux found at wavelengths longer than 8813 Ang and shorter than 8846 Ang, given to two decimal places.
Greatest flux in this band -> 20.94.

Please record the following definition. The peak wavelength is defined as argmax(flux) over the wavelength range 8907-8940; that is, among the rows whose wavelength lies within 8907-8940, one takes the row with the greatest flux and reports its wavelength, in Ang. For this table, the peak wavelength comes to 8933.83 Ang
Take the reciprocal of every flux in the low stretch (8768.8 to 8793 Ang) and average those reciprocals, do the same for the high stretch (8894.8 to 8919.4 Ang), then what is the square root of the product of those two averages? 0.0581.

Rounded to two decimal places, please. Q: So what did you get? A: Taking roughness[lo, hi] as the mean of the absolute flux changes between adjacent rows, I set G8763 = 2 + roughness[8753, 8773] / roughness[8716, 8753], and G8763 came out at 4.01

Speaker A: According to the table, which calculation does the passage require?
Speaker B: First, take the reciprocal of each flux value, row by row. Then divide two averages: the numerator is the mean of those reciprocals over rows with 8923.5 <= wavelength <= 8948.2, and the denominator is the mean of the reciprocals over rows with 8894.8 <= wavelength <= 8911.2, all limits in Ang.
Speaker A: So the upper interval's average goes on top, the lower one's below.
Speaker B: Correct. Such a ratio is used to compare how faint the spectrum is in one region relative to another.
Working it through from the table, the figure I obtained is 1.09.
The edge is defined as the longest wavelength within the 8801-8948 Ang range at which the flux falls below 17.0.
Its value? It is 8946.18 Ang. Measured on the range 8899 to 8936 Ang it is 8929.71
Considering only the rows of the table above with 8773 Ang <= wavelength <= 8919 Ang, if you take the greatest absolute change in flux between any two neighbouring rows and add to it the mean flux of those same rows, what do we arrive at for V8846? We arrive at 22.7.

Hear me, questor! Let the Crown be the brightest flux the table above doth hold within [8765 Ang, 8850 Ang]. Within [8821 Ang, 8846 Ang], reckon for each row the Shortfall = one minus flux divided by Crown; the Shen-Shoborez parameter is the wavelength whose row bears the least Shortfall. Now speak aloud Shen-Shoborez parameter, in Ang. 8831.56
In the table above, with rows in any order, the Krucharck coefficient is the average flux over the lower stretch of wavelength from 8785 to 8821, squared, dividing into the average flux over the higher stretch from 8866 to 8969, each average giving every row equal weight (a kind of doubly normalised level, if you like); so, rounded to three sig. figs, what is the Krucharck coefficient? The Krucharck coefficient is 0.0576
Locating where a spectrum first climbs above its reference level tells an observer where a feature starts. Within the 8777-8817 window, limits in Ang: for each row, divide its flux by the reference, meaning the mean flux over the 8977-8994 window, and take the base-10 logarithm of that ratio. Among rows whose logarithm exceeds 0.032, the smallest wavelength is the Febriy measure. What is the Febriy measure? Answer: 8795.03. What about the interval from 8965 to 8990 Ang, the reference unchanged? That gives 8975.06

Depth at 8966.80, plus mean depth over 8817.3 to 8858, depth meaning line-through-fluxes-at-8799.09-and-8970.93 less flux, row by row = -1.7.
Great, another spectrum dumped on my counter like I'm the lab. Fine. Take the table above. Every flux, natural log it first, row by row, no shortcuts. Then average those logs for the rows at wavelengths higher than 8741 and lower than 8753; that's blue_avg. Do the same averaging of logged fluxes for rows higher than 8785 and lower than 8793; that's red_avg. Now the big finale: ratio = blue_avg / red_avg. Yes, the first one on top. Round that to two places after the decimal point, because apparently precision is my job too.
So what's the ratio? 1.00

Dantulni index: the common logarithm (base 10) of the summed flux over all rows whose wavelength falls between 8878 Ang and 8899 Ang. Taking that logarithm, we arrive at 1.92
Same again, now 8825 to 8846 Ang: 1.94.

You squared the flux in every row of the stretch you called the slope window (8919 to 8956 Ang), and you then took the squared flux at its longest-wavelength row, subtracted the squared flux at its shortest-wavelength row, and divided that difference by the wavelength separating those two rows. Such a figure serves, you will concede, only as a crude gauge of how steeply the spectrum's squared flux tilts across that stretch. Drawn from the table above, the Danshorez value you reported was 2.2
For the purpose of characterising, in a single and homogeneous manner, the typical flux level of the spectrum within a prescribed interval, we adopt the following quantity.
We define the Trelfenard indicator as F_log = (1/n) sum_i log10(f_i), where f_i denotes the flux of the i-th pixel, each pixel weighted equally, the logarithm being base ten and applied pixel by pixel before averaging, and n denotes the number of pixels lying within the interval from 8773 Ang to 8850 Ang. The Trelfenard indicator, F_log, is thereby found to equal 1.239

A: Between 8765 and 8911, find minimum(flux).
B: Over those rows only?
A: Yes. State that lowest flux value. 14.89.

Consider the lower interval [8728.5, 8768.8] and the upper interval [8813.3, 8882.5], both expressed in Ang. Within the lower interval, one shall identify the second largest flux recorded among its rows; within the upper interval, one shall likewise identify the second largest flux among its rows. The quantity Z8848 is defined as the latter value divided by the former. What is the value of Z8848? 1.00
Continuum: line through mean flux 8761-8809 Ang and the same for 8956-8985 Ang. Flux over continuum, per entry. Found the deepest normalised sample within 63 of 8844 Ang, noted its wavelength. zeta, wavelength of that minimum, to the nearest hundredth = 8888.69 Ang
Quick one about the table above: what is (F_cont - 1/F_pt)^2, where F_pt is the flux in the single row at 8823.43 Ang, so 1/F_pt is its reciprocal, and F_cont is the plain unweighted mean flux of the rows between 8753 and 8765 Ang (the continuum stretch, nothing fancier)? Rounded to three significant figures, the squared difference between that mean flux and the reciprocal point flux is 328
